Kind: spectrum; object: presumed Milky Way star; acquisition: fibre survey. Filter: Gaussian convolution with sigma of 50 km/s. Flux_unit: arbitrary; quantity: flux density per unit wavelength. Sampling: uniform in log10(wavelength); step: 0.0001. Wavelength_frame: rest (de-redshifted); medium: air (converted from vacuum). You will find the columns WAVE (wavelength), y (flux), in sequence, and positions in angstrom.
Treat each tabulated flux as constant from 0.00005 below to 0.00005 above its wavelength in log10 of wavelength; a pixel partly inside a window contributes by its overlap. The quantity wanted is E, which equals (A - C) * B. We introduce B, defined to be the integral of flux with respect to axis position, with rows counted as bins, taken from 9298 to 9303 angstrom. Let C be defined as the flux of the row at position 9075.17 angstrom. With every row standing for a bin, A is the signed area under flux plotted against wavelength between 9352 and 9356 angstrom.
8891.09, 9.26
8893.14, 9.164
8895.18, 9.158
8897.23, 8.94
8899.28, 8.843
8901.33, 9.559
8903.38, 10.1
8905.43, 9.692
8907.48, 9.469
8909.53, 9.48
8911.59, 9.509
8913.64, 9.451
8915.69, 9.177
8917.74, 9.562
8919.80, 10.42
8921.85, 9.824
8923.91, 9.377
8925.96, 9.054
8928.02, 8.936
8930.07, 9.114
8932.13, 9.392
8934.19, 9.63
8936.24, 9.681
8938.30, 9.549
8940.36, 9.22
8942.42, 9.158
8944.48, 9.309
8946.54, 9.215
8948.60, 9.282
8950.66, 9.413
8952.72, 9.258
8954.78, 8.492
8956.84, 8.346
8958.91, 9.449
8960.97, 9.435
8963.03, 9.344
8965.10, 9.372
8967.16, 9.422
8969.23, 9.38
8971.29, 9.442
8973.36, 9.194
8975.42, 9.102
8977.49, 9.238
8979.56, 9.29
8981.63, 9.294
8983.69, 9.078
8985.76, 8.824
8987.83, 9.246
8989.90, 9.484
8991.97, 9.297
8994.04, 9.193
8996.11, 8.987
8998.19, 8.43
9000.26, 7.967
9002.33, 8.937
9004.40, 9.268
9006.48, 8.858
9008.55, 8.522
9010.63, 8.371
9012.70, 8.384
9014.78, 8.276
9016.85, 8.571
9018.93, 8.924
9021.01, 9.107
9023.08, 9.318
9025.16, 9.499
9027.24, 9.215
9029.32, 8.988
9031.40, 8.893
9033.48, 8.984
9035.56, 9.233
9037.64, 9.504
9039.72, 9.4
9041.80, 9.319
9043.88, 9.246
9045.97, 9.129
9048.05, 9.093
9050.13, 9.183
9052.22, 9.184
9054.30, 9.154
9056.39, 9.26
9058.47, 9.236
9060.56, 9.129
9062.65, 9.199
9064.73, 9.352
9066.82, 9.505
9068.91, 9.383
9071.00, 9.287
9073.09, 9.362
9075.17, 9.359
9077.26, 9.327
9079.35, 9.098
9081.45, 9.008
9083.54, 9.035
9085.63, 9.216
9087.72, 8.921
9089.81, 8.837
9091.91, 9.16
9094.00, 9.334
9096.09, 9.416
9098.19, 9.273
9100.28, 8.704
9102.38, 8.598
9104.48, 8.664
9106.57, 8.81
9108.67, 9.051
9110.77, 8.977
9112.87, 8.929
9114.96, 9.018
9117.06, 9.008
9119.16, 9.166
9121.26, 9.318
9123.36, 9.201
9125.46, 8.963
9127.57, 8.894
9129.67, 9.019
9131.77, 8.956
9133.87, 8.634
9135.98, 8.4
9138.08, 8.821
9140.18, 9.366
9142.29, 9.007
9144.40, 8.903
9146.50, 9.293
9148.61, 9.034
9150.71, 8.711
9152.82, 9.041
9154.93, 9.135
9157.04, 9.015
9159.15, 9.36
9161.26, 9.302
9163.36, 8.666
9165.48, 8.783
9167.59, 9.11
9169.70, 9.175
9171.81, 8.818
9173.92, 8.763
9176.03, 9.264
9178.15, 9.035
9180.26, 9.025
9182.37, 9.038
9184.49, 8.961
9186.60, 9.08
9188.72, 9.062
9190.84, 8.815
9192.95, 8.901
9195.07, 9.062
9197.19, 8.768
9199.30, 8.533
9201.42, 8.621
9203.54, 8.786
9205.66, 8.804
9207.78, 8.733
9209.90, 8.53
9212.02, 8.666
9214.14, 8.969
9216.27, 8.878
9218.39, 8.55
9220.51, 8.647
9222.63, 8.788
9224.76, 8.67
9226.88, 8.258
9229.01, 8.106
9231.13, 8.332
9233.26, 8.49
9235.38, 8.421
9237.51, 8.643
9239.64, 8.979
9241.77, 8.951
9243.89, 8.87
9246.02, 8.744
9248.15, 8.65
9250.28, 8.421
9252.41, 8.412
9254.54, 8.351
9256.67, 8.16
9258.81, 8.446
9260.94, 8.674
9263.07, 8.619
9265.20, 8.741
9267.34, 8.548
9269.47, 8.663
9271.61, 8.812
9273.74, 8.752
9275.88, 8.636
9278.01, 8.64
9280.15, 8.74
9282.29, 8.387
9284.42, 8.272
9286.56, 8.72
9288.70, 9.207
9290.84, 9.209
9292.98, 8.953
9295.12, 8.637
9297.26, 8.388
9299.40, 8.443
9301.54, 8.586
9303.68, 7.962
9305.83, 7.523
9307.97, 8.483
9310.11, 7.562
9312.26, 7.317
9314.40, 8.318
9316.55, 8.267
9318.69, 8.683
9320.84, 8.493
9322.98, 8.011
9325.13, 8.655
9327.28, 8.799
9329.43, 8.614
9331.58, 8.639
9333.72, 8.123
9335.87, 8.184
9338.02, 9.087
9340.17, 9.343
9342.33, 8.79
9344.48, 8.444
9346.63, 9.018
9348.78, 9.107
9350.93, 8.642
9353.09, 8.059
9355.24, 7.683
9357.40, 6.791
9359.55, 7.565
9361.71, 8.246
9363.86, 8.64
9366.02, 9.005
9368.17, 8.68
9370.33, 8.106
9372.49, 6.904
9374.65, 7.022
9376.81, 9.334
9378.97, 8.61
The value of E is 939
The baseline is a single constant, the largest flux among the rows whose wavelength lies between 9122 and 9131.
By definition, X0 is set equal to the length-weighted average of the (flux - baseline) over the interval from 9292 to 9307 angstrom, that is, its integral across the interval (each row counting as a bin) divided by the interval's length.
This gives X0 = -0.85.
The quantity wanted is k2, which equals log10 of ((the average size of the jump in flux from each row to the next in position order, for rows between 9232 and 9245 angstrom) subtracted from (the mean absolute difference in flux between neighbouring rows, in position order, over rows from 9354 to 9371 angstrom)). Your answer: -0.4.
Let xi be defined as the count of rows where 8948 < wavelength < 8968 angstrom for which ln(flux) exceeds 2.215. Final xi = 8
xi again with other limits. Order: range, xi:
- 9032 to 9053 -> 7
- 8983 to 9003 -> 4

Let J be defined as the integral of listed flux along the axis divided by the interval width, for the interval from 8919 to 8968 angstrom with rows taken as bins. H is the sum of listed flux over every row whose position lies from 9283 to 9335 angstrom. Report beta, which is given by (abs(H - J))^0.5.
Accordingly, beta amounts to 13.9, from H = 202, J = 9.32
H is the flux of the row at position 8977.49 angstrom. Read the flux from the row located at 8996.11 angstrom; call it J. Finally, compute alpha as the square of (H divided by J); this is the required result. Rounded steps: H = 9.238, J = 8.987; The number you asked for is 1.06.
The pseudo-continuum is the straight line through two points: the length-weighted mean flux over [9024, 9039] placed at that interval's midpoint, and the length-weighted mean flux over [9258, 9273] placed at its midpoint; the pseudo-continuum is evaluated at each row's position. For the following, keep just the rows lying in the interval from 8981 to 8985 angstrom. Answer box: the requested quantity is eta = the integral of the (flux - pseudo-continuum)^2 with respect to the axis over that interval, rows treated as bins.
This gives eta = 0.2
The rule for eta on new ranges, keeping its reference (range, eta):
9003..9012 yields 3.2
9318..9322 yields 0.1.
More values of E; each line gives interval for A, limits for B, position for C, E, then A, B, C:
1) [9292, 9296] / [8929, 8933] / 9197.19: 978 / 35.2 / 37.0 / 8.768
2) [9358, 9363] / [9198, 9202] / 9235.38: 1059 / 39.2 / 34.4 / 8.421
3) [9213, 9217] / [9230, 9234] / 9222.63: 902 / 35.6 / 33.6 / 8.788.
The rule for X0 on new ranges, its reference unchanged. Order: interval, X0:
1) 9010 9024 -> -0.49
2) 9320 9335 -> -0.73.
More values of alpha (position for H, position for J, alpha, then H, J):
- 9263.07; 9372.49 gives 1.56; 8.619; 6.904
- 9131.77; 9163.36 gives 1.07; 8.956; 8.666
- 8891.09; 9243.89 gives 1.09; 9.26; 8.87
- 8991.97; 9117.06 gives 1.07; 9.297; 9.008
